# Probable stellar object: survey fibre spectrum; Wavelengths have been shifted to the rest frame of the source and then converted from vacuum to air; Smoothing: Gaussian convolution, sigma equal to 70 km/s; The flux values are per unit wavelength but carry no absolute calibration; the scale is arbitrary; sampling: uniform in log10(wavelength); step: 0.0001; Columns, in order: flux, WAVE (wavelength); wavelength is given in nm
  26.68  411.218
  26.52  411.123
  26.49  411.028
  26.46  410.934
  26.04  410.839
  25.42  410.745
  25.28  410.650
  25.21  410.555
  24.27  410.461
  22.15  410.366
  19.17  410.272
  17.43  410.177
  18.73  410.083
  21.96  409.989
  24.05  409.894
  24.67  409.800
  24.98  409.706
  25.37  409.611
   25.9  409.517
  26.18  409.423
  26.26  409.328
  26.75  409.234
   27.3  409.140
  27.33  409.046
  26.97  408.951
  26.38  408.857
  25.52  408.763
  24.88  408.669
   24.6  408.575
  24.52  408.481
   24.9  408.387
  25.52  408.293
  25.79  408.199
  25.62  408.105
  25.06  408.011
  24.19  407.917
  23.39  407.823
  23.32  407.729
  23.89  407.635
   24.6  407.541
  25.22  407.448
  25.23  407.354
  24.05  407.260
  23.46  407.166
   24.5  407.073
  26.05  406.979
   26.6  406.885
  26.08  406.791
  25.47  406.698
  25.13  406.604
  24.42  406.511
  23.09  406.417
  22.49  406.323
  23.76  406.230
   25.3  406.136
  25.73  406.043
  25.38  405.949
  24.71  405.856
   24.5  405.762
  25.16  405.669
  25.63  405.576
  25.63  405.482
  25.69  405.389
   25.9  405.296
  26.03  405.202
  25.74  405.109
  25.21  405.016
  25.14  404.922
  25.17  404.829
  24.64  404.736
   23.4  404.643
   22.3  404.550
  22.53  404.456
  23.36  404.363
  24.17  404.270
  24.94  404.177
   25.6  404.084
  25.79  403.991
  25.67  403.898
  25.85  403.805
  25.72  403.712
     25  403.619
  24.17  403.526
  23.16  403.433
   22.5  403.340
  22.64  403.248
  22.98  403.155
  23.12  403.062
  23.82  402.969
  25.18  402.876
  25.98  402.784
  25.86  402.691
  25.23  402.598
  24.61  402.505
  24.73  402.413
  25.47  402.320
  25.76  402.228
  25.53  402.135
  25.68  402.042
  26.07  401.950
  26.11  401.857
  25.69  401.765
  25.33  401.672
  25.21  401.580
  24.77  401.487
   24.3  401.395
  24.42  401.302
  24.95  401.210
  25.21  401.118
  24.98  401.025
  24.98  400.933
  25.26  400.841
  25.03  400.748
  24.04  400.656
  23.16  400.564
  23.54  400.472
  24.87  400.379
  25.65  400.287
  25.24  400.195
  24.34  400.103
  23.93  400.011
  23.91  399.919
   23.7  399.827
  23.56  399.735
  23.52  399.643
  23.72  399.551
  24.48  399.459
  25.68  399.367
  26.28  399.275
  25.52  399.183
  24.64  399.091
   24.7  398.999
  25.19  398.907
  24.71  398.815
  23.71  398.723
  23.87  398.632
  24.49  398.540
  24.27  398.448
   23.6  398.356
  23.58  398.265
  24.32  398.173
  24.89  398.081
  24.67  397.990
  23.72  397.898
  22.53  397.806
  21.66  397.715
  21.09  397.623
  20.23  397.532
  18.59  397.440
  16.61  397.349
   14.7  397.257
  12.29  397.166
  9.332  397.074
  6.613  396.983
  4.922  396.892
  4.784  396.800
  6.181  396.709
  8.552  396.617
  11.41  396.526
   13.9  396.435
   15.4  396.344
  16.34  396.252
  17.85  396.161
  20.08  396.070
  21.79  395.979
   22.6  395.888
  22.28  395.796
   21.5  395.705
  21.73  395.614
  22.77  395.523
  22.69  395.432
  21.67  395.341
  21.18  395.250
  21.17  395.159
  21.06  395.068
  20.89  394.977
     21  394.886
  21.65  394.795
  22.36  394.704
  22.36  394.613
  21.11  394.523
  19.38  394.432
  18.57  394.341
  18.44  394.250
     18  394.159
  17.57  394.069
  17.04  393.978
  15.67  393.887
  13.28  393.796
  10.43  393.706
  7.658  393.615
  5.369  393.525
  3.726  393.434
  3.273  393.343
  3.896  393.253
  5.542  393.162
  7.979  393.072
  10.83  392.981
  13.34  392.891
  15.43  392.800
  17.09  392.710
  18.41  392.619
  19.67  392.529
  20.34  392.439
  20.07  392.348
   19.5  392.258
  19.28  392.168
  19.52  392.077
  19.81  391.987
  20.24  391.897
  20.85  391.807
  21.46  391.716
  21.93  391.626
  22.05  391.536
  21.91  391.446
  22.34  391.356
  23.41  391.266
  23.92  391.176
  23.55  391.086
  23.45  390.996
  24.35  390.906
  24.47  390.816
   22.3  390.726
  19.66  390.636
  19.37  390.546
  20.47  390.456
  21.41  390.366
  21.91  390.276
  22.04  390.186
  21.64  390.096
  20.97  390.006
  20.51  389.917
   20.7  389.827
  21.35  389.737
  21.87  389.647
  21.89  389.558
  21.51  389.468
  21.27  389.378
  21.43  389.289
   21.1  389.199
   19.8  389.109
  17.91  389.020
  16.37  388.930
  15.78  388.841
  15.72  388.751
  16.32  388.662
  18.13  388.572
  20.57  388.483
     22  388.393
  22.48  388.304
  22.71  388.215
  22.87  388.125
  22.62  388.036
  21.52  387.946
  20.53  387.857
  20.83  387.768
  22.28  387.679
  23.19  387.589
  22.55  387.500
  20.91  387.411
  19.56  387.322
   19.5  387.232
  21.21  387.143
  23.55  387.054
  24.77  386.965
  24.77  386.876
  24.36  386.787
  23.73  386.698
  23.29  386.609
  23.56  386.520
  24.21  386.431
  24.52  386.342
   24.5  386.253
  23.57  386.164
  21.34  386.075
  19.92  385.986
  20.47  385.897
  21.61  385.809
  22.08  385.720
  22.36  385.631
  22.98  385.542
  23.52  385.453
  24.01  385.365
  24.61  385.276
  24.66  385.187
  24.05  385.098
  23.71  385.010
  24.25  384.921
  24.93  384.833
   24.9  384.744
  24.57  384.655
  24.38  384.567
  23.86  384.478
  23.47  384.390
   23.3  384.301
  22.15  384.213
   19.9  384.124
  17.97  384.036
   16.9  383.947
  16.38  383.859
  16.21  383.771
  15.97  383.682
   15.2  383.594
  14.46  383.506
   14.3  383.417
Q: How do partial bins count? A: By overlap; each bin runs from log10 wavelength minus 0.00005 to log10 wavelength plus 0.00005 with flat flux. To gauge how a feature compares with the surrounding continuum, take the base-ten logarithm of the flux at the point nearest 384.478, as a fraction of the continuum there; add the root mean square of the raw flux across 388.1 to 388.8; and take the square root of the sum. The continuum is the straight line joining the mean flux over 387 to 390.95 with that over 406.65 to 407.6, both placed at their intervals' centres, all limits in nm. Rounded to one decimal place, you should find 4.5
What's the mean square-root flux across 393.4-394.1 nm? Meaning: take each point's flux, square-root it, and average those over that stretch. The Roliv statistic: 3.3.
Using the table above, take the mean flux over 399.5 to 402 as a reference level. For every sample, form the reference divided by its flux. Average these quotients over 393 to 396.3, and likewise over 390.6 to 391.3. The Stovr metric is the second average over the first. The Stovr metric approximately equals 0.53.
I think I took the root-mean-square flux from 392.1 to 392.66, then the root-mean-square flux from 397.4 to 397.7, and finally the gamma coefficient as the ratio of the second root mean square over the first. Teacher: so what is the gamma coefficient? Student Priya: 1.02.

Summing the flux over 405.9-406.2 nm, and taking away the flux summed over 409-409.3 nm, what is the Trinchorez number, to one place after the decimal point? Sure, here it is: -5.0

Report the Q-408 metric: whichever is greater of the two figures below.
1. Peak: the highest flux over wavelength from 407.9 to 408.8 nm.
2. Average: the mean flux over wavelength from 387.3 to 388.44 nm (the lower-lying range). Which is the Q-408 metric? 25.8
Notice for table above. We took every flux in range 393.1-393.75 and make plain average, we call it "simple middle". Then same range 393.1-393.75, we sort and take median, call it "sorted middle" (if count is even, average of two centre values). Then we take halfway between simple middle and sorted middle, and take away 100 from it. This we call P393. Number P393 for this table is -94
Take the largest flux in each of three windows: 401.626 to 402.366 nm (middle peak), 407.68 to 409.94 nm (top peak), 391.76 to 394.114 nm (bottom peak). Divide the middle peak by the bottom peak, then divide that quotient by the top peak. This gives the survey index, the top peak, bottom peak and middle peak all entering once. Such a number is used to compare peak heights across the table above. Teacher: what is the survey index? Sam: 0.0458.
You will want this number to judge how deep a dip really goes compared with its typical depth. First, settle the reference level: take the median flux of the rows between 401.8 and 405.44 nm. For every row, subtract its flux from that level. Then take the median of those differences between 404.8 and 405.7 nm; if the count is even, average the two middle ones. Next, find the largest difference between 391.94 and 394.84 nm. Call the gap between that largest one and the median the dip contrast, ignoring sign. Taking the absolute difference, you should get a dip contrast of 22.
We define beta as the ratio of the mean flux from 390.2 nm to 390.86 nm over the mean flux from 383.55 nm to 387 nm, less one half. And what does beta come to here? 0.46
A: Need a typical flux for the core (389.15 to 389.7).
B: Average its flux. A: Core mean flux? 21.5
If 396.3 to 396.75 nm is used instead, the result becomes 11.1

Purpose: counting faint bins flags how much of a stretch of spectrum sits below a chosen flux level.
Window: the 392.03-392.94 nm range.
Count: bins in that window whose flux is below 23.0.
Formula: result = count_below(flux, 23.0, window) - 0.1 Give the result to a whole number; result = 10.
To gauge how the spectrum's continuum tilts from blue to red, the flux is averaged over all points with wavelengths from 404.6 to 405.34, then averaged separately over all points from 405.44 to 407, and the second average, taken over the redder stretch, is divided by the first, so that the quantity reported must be 0.99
